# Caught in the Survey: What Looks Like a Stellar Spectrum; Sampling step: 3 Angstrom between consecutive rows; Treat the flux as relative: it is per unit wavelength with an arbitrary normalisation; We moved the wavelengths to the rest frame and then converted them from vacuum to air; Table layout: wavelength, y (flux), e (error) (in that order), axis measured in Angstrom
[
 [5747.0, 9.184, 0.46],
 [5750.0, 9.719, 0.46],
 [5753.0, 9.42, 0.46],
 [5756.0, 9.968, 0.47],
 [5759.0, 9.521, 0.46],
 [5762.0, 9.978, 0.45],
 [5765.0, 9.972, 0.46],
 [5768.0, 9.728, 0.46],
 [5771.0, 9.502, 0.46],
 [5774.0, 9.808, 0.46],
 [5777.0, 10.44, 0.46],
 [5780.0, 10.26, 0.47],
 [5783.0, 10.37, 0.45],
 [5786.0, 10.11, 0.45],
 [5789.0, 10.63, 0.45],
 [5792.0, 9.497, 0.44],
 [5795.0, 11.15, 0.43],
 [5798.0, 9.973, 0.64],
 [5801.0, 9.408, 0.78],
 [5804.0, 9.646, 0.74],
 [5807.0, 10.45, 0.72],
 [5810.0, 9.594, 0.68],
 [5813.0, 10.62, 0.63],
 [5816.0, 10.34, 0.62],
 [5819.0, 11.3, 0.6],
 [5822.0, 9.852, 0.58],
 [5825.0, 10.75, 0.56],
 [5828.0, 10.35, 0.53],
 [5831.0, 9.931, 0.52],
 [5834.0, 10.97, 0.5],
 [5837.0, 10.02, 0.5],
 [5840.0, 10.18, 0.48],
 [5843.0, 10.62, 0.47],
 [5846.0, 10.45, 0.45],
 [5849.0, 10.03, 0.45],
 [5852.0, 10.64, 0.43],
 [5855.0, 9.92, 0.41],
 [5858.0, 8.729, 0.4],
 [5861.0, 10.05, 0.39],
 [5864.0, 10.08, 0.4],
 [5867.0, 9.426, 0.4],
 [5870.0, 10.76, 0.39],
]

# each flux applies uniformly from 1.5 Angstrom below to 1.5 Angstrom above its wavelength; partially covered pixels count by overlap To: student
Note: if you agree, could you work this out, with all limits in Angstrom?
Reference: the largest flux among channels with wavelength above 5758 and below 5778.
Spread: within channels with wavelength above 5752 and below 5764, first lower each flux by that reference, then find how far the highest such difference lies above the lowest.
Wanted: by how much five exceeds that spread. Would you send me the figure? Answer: 4.44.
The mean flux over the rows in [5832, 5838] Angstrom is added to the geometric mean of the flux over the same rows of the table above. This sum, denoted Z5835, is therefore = 21.0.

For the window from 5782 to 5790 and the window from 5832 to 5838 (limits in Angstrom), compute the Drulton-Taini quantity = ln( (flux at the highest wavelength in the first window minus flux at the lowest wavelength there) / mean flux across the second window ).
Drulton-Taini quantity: -3.7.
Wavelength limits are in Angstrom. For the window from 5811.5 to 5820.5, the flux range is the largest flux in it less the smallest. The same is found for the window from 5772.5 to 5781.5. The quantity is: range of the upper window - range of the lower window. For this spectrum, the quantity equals 0.3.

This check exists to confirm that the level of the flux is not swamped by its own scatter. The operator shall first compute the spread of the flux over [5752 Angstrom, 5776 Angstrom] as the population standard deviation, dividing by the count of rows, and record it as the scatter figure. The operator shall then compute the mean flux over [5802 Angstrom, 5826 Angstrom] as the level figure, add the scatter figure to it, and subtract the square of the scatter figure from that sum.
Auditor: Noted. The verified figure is 10.5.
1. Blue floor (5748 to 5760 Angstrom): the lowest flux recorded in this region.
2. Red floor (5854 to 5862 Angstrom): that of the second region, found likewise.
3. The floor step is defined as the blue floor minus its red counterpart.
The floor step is 0.7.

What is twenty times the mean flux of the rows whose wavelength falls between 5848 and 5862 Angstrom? 197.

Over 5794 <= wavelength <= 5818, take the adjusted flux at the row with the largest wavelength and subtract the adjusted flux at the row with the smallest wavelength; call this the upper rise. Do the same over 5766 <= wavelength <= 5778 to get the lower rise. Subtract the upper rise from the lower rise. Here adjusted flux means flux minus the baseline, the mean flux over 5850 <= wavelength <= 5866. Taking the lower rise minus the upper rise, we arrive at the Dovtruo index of 1.5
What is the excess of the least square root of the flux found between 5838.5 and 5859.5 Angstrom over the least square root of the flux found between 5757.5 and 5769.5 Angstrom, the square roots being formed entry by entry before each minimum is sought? -0.13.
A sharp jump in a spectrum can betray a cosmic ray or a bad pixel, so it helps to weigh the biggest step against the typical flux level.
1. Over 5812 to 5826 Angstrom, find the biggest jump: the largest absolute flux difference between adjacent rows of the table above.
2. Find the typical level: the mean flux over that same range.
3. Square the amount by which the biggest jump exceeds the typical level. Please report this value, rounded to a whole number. 83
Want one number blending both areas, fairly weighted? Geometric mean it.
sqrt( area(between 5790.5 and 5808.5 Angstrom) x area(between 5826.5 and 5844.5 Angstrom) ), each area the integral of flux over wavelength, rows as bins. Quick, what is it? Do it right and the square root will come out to 183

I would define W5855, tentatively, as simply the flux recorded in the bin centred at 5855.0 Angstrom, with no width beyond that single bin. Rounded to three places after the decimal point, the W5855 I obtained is 9.920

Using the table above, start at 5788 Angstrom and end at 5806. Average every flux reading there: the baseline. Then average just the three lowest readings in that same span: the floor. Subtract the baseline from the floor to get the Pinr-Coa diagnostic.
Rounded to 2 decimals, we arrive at -0.53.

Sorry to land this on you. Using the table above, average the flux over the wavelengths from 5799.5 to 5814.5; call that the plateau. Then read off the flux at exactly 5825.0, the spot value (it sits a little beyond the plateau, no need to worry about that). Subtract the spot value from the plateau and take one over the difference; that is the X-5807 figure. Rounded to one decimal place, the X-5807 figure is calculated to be -1.2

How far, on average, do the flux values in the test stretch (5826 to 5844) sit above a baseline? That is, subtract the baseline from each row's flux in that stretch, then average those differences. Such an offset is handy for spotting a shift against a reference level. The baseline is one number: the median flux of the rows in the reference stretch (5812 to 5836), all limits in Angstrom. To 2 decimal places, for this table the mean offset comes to -0.14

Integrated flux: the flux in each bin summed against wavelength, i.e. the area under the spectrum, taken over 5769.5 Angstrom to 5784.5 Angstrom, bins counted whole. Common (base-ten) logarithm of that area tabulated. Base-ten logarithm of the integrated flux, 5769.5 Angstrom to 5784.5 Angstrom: 2.179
